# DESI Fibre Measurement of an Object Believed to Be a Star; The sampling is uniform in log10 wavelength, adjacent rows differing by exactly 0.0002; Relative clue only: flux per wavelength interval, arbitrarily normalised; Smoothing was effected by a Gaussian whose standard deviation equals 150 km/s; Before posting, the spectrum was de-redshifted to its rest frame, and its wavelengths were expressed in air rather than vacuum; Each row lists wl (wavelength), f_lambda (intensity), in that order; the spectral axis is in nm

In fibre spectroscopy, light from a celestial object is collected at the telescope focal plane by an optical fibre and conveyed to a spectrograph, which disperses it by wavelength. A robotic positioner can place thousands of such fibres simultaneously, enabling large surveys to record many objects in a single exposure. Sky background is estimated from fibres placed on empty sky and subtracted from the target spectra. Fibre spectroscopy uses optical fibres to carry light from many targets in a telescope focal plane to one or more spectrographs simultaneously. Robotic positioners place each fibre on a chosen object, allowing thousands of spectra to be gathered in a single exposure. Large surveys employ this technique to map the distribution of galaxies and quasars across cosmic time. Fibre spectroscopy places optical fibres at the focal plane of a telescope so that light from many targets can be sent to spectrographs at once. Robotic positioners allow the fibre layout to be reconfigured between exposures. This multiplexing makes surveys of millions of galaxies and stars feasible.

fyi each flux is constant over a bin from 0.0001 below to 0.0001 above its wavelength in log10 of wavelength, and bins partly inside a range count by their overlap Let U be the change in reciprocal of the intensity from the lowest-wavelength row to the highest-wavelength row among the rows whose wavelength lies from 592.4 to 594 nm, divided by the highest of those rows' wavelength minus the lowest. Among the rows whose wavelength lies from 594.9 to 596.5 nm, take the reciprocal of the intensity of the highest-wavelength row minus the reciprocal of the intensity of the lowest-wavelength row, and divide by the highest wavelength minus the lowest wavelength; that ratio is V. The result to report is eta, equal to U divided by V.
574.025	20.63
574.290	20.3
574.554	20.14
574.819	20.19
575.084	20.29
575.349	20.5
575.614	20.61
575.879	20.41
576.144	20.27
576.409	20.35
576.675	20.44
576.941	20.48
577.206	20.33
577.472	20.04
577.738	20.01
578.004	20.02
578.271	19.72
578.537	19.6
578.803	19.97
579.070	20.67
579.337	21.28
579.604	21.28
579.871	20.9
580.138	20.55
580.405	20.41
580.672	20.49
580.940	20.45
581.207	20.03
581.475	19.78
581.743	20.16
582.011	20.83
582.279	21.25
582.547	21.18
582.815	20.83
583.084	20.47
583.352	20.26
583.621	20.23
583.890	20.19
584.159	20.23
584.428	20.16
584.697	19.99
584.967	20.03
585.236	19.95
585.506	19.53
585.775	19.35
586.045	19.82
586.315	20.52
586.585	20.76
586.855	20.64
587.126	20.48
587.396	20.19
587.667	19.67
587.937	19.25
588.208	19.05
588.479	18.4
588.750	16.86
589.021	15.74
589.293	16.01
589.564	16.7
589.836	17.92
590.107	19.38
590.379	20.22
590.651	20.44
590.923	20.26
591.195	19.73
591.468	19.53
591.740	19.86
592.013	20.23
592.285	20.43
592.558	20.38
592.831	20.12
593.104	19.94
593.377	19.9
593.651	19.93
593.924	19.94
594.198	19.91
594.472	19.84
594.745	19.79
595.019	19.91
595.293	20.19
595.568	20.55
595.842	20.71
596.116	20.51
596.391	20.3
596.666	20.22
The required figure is -1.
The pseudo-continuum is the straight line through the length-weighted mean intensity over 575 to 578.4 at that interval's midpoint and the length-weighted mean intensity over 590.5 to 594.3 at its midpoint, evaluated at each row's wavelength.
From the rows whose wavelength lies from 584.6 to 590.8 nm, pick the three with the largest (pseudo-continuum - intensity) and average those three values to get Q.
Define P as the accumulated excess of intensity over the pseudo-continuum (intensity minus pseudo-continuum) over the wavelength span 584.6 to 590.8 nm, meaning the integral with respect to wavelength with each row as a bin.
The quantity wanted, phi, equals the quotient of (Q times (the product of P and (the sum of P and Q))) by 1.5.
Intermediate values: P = -6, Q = 3.9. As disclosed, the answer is 30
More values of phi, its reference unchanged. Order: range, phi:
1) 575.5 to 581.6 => 0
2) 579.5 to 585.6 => 1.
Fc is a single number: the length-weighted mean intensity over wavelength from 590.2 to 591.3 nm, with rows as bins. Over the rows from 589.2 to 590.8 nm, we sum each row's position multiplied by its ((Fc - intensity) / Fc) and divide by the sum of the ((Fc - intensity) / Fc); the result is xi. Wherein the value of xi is 589.52 nm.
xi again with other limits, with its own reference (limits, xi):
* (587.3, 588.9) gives 588.45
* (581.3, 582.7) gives 582.43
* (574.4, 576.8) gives 575.83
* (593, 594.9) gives 594.02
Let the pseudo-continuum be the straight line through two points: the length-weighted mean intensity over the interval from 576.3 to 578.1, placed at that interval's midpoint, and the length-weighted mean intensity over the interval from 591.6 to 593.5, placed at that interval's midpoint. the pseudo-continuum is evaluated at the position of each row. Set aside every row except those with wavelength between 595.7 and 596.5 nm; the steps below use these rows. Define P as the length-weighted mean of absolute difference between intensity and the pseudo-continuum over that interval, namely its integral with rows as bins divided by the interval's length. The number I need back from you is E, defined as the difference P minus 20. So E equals -19.59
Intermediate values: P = 0.41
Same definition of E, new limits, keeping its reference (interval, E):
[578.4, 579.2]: -19.56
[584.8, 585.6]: -19.68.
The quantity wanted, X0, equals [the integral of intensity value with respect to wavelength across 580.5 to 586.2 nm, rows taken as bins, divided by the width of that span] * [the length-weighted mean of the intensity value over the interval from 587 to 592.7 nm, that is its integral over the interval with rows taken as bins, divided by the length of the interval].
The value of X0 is 386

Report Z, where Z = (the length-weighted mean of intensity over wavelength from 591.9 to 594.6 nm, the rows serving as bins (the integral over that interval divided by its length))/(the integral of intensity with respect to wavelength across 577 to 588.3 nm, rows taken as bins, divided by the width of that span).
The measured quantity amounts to 0.99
